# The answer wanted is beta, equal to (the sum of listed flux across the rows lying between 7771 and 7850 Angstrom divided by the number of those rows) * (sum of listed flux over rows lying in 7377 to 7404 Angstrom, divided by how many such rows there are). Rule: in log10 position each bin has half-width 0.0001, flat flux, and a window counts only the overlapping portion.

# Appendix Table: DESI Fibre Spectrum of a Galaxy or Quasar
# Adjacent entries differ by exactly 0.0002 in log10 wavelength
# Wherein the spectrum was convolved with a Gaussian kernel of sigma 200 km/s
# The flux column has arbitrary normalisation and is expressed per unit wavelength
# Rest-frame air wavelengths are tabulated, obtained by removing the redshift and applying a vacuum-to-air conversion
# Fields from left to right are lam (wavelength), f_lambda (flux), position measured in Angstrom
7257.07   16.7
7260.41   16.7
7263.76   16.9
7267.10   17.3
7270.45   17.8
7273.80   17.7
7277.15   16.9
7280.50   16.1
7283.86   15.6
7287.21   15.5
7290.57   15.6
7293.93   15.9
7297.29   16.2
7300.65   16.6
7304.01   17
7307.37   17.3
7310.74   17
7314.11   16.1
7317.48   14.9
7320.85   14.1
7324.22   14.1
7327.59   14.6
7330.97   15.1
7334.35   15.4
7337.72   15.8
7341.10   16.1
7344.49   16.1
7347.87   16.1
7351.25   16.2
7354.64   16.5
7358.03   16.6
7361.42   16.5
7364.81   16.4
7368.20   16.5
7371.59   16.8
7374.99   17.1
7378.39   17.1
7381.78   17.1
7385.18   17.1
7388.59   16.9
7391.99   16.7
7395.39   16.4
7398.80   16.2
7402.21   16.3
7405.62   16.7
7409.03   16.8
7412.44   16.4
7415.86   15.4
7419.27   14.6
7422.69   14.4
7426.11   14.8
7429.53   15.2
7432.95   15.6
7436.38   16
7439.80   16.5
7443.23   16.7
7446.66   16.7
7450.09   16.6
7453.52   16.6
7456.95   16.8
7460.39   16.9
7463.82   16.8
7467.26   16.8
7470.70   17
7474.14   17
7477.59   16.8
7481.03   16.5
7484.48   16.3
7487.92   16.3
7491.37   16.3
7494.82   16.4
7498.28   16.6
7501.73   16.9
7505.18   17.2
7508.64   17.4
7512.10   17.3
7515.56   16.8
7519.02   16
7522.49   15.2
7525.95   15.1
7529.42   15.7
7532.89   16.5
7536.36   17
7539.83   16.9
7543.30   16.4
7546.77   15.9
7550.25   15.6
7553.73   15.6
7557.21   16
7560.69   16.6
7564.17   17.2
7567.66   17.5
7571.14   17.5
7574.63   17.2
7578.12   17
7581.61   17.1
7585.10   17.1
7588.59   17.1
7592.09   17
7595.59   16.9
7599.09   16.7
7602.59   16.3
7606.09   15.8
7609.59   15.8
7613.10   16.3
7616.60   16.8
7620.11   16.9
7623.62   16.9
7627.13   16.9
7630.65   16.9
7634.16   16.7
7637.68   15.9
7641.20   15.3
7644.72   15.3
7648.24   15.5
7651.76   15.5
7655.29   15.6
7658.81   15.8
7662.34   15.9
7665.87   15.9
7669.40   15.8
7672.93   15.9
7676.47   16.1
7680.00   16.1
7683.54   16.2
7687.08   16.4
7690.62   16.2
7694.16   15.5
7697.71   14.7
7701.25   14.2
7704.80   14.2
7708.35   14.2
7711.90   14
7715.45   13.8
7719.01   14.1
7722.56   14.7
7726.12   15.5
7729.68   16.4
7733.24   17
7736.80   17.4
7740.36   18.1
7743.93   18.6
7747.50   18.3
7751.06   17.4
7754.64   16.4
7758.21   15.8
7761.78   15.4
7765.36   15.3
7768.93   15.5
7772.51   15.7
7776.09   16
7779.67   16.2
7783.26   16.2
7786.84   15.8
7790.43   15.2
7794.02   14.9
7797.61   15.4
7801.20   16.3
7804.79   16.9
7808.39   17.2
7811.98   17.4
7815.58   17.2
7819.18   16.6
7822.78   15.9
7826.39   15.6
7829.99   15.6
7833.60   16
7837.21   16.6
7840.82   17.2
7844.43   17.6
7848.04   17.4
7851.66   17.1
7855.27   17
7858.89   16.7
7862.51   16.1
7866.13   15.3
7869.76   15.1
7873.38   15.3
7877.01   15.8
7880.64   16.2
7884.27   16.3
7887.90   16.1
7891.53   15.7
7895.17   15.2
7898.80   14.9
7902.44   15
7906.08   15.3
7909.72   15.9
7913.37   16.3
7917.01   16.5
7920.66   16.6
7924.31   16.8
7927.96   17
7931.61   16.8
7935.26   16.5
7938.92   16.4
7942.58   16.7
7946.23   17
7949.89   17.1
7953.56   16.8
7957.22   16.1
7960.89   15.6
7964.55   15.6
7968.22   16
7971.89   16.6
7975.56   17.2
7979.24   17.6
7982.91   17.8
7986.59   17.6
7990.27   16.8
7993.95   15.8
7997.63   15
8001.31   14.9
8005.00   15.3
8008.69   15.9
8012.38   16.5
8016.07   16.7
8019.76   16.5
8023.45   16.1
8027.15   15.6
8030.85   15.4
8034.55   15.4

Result 273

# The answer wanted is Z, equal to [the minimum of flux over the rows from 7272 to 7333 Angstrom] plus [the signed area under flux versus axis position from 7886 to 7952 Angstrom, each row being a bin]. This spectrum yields 1084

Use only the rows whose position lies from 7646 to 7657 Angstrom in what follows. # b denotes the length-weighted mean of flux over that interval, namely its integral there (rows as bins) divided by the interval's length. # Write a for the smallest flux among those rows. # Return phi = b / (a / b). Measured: 15.5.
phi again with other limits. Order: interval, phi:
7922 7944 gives 17.0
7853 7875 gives 16.8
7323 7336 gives 15.6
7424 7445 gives 16.8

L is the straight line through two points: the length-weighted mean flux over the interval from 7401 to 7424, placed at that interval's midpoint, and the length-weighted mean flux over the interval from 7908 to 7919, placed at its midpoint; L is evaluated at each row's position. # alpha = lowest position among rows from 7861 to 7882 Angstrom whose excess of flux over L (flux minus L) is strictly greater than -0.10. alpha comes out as 7862.51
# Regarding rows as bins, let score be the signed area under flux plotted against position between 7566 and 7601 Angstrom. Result 599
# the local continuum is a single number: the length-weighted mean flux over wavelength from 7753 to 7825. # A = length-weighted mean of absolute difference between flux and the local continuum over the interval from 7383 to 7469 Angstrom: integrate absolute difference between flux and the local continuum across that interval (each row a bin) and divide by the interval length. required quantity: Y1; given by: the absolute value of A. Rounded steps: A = 0.69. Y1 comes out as 0.69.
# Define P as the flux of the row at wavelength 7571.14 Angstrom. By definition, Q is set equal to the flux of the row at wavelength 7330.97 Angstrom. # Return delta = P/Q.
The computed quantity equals 1.16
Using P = 17.5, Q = 15.1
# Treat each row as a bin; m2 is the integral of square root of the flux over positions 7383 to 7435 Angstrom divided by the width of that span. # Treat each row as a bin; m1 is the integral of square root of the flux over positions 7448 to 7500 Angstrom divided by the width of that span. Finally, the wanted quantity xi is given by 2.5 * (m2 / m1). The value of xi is 2.45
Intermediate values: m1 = 4.08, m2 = 3.99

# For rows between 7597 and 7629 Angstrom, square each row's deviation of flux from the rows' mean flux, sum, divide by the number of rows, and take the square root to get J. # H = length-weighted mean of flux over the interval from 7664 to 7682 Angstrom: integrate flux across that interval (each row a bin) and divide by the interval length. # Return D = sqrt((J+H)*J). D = 2.7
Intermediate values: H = 16.0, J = 0.43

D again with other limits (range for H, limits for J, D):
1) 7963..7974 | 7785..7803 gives 2.8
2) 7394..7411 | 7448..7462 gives 1.5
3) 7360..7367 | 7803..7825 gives 2.9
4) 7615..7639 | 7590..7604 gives 2.1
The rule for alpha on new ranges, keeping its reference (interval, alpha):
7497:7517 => 7498.28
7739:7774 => 7740.36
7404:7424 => 7405.62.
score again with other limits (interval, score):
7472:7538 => 1088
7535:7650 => 1901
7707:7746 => 618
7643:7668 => 391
